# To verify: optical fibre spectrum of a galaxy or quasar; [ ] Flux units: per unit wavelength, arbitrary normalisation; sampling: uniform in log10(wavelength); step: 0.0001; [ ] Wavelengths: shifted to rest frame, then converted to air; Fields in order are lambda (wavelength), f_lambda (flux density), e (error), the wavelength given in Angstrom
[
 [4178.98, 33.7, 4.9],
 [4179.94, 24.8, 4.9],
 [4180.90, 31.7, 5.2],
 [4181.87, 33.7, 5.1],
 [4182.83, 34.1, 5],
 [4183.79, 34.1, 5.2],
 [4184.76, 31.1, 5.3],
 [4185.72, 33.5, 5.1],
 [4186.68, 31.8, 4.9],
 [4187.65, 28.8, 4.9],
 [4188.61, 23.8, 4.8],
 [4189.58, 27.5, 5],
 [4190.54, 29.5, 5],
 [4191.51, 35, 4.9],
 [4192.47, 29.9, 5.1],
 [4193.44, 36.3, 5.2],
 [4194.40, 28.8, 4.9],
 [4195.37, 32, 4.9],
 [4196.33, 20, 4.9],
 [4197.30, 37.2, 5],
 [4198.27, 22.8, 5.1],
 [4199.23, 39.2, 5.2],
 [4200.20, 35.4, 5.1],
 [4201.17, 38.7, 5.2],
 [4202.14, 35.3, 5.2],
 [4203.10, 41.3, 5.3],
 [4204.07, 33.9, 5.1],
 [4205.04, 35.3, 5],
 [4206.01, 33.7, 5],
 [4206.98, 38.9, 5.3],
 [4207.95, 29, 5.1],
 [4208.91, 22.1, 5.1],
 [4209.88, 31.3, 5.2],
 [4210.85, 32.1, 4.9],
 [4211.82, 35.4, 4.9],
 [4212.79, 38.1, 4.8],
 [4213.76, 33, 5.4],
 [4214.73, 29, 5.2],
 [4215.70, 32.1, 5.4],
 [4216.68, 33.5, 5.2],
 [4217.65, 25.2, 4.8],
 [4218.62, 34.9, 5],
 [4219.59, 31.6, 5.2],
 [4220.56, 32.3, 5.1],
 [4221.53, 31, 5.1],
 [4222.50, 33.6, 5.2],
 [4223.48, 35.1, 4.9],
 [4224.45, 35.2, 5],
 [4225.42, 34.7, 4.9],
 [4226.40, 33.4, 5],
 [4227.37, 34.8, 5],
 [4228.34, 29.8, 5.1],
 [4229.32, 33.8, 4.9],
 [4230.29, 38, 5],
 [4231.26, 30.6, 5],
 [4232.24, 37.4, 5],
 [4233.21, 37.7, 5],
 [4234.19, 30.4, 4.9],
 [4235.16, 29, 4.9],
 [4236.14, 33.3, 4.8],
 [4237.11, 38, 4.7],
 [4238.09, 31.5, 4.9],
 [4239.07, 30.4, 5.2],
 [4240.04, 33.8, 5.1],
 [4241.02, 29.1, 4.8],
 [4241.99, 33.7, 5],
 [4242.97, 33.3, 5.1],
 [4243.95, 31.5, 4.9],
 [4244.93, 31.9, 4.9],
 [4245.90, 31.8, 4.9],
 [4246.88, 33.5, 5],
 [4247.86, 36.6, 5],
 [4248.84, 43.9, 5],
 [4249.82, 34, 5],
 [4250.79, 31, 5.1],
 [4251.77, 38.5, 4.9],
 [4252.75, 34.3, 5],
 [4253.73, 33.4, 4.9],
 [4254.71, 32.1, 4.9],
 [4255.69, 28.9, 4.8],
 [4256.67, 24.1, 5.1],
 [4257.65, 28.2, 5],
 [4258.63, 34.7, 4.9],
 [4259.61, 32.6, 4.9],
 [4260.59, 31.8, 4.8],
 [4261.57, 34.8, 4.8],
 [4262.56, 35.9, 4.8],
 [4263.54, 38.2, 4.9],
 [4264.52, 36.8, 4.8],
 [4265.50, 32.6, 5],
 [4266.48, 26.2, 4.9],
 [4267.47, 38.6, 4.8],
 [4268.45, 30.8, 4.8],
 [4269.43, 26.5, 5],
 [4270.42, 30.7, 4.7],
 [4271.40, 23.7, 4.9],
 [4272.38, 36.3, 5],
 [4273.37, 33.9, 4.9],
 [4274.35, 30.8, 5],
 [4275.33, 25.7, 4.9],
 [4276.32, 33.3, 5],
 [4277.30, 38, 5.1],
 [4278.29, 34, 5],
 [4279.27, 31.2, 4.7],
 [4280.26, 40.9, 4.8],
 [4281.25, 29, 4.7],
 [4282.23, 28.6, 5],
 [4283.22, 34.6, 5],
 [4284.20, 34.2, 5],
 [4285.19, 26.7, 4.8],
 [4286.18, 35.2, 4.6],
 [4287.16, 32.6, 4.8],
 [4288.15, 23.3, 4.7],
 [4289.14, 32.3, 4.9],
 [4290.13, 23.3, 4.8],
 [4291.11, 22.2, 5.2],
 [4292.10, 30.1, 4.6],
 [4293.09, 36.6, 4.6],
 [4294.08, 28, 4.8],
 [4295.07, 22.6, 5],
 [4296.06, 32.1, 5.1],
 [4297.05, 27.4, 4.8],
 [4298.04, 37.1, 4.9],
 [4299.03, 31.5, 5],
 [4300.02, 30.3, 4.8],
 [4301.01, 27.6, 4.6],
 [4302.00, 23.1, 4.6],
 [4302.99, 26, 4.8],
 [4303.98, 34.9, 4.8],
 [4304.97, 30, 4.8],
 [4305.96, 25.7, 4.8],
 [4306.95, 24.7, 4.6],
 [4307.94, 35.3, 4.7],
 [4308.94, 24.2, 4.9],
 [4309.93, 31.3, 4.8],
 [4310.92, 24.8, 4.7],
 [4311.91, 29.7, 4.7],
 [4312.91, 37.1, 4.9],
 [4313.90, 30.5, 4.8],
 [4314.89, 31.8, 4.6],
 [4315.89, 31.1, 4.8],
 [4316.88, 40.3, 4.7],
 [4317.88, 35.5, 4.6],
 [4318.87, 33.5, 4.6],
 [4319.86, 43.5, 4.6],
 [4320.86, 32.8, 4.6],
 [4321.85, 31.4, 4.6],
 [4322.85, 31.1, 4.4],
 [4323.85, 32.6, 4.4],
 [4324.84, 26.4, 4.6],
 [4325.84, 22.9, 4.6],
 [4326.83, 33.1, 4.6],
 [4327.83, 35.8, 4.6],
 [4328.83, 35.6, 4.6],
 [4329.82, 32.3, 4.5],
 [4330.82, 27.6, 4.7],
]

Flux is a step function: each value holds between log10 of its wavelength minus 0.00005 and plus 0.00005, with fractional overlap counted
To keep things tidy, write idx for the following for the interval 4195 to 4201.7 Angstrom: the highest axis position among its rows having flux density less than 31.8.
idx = 4198.27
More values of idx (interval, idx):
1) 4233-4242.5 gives 4241.02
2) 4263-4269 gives 4268.45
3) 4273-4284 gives 4282.23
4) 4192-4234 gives 4231.26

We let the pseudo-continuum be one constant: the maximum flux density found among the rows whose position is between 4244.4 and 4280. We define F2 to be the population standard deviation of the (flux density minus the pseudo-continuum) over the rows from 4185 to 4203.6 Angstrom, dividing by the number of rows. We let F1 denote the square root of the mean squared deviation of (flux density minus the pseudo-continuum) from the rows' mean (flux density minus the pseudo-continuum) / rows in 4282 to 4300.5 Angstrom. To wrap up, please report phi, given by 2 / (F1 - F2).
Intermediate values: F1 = 4.6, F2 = 5.7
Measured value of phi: -2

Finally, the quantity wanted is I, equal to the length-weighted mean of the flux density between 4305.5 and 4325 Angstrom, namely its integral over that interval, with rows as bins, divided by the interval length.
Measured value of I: 31.8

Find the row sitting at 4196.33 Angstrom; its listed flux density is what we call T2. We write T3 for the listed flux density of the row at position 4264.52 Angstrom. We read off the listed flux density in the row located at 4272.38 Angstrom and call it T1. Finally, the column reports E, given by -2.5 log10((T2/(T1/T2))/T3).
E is 1.3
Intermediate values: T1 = 36.3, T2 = 20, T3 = 36.8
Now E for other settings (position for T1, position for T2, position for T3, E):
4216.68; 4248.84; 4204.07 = -0.6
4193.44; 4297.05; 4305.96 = 0.2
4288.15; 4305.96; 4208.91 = -0.3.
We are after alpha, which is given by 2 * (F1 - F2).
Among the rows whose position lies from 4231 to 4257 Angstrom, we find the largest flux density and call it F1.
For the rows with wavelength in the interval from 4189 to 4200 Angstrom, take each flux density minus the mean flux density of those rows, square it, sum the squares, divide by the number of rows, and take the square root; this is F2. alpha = 76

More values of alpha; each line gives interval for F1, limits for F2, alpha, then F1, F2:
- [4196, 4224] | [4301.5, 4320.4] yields 72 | 41.3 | 5.5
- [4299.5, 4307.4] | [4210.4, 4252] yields 63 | 34.9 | 3.3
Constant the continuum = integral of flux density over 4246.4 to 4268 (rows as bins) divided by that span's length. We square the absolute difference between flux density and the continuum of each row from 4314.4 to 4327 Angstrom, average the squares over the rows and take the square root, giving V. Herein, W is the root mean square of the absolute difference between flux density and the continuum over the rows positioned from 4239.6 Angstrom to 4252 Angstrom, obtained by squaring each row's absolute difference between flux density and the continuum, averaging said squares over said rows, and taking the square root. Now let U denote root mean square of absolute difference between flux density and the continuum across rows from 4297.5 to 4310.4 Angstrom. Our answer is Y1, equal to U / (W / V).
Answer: 8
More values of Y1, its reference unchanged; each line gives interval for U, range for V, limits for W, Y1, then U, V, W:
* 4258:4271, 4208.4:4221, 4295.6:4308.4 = 3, 3.8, 4.5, 6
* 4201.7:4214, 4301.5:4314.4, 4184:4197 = 5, 4.6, 6.5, 6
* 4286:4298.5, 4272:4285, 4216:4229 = 9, 6.7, 4.0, 3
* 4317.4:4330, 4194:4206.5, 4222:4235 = 11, 4.7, 6.0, 3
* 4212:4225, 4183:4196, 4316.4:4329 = 3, 3.2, 4.3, 5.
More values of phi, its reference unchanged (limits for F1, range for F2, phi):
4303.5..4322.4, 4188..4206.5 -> -3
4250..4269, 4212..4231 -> 2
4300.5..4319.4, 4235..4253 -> 2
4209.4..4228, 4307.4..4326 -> -1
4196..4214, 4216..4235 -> 1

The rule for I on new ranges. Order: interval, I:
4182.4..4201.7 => 31.5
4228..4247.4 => 32.9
